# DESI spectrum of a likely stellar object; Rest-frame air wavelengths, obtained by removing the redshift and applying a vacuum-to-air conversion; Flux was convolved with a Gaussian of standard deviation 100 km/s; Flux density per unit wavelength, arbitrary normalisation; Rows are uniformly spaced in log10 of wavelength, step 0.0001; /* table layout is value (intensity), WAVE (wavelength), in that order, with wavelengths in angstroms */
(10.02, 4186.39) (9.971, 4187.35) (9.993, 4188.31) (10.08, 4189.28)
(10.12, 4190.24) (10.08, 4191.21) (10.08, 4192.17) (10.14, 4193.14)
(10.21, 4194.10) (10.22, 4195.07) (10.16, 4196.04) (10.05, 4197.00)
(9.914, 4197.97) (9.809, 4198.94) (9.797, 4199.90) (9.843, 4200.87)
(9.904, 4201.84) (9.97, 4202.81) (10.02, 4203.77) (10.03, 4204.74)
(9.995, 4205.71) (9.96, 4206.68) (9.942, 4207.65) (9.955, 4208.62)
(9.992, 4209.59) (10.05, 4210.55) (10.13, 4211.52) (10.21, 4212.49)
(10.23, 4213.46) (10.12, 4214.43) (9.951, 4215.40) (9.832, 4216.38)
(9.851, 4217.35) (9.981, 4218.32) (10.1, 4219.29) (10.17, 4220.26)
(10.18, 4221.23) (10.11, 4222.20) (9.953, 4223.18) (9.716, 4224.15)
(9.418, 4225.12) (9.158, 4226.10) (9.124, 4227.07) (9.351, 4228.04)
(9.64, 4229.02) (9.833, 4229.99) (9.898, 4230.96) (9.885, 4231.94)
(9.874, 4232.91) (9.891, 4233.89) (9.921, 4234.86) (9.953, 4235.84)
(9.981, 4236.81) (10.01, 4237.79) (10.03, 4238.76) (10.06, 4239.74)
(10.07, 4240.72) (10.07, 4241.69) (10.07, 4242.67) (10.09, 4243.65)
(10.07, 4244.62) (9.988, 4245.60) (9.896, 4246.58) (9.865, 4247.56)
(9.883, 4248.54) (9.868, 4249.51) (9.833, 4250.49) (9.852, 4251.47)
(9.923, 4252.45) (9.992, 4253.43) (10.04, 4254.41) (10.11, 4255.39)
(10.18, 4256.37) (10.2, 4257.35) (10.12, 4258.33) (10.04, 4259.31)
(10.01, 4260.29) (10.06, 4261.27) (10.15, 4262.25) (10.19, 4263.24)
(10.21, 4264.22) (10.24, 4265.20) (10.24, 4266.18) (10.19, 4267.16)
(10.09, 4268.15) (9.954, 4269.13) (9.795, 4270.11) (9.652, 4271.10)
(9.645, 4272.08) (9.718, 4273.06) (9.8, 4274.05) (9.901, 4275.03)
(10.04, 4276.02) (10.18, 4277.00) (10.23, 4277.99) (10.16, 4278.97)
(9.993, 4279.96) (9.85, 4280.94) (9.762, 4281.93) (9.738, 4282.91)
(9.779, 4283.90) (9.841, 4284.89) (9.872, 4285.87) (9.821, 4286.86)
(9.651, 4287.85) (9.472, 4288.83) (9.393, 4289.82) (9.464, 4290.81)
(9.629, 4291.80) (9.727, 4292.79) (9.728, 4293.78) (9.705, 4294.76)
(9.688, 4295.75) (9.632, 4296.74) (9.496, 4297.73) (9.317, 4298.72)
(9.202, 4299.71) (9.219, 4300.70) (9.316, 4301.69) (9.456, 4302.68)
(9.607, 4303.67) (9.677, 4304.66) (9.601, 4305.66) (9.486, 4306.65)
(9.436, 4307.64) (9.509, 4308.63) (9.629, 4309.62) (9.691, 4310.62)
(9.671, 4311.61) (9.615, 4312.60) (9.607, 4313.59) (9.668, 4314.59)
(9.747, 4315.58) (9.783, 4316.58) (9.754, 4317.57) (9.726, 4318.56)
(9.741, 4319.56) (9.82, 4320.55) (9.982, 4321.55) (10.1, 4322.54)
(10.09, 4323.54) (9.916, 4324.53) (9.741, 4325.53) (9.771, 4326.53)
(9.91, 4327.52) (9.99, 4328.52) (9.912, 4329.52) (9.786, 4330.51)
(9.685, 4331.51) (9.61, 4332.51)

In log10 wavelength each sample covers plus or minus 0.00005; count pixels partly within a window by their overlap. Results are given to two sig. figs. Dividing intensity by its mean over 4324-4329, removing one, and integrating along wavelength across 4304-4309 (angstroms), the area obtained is -0.16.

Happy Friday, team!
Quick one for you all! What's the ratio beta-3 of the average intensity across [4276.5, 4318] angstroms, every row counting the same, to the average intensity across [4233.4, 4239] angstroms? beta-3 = 0.97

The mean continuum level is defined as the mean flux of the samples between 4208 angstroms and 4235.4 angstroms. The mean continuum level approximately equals 9.9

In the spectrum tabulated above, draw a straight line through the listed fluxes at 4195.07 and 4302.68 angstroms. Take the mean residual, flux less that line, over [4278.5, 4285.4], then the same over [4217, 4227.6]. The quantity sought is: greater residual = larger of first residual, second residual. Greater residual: 0.27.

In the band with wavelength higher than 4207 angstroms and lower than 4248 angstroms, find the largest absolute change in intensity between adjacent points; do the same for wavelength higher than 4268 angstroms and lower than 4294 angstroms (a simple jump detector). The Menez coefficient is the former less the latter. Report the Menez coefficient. 0.12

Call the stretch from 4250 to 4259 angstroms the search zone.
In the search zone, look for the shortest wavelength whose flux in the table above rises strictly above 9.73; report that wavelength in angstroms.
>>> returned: 4250.49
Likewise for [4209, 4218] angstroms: 4209.59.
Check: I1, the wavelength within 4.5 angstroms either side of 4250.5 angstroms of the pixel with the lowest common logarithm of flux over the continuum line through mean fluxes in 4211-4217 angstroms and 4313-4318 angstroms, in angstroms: 4250.49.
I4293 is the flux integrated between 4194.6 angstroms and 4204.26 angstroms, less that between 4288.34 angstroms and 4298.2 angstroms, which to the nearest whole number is 2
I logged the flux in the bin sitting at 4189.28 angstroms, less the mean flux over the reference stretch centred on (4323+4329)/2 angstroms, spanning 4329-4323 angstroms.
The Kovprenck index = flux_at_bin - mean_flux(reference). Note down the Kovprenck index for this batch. 0.18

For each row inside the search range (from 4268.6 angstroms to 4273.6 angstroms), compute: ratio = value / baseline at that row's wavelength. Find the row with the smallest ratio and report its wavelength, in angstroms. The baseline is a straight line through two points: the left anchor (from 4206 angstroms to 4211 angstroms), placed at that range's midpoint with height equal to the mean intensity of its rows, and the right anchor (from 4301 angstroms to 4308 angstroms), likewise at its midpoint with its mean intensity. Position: 4272.08 angstroms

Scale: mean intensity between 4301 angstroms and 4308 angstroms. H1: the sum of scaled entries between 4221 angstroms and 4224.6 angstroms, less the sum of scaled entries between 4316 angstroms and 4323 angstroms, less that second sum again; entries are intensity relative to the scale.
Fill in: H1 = -10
